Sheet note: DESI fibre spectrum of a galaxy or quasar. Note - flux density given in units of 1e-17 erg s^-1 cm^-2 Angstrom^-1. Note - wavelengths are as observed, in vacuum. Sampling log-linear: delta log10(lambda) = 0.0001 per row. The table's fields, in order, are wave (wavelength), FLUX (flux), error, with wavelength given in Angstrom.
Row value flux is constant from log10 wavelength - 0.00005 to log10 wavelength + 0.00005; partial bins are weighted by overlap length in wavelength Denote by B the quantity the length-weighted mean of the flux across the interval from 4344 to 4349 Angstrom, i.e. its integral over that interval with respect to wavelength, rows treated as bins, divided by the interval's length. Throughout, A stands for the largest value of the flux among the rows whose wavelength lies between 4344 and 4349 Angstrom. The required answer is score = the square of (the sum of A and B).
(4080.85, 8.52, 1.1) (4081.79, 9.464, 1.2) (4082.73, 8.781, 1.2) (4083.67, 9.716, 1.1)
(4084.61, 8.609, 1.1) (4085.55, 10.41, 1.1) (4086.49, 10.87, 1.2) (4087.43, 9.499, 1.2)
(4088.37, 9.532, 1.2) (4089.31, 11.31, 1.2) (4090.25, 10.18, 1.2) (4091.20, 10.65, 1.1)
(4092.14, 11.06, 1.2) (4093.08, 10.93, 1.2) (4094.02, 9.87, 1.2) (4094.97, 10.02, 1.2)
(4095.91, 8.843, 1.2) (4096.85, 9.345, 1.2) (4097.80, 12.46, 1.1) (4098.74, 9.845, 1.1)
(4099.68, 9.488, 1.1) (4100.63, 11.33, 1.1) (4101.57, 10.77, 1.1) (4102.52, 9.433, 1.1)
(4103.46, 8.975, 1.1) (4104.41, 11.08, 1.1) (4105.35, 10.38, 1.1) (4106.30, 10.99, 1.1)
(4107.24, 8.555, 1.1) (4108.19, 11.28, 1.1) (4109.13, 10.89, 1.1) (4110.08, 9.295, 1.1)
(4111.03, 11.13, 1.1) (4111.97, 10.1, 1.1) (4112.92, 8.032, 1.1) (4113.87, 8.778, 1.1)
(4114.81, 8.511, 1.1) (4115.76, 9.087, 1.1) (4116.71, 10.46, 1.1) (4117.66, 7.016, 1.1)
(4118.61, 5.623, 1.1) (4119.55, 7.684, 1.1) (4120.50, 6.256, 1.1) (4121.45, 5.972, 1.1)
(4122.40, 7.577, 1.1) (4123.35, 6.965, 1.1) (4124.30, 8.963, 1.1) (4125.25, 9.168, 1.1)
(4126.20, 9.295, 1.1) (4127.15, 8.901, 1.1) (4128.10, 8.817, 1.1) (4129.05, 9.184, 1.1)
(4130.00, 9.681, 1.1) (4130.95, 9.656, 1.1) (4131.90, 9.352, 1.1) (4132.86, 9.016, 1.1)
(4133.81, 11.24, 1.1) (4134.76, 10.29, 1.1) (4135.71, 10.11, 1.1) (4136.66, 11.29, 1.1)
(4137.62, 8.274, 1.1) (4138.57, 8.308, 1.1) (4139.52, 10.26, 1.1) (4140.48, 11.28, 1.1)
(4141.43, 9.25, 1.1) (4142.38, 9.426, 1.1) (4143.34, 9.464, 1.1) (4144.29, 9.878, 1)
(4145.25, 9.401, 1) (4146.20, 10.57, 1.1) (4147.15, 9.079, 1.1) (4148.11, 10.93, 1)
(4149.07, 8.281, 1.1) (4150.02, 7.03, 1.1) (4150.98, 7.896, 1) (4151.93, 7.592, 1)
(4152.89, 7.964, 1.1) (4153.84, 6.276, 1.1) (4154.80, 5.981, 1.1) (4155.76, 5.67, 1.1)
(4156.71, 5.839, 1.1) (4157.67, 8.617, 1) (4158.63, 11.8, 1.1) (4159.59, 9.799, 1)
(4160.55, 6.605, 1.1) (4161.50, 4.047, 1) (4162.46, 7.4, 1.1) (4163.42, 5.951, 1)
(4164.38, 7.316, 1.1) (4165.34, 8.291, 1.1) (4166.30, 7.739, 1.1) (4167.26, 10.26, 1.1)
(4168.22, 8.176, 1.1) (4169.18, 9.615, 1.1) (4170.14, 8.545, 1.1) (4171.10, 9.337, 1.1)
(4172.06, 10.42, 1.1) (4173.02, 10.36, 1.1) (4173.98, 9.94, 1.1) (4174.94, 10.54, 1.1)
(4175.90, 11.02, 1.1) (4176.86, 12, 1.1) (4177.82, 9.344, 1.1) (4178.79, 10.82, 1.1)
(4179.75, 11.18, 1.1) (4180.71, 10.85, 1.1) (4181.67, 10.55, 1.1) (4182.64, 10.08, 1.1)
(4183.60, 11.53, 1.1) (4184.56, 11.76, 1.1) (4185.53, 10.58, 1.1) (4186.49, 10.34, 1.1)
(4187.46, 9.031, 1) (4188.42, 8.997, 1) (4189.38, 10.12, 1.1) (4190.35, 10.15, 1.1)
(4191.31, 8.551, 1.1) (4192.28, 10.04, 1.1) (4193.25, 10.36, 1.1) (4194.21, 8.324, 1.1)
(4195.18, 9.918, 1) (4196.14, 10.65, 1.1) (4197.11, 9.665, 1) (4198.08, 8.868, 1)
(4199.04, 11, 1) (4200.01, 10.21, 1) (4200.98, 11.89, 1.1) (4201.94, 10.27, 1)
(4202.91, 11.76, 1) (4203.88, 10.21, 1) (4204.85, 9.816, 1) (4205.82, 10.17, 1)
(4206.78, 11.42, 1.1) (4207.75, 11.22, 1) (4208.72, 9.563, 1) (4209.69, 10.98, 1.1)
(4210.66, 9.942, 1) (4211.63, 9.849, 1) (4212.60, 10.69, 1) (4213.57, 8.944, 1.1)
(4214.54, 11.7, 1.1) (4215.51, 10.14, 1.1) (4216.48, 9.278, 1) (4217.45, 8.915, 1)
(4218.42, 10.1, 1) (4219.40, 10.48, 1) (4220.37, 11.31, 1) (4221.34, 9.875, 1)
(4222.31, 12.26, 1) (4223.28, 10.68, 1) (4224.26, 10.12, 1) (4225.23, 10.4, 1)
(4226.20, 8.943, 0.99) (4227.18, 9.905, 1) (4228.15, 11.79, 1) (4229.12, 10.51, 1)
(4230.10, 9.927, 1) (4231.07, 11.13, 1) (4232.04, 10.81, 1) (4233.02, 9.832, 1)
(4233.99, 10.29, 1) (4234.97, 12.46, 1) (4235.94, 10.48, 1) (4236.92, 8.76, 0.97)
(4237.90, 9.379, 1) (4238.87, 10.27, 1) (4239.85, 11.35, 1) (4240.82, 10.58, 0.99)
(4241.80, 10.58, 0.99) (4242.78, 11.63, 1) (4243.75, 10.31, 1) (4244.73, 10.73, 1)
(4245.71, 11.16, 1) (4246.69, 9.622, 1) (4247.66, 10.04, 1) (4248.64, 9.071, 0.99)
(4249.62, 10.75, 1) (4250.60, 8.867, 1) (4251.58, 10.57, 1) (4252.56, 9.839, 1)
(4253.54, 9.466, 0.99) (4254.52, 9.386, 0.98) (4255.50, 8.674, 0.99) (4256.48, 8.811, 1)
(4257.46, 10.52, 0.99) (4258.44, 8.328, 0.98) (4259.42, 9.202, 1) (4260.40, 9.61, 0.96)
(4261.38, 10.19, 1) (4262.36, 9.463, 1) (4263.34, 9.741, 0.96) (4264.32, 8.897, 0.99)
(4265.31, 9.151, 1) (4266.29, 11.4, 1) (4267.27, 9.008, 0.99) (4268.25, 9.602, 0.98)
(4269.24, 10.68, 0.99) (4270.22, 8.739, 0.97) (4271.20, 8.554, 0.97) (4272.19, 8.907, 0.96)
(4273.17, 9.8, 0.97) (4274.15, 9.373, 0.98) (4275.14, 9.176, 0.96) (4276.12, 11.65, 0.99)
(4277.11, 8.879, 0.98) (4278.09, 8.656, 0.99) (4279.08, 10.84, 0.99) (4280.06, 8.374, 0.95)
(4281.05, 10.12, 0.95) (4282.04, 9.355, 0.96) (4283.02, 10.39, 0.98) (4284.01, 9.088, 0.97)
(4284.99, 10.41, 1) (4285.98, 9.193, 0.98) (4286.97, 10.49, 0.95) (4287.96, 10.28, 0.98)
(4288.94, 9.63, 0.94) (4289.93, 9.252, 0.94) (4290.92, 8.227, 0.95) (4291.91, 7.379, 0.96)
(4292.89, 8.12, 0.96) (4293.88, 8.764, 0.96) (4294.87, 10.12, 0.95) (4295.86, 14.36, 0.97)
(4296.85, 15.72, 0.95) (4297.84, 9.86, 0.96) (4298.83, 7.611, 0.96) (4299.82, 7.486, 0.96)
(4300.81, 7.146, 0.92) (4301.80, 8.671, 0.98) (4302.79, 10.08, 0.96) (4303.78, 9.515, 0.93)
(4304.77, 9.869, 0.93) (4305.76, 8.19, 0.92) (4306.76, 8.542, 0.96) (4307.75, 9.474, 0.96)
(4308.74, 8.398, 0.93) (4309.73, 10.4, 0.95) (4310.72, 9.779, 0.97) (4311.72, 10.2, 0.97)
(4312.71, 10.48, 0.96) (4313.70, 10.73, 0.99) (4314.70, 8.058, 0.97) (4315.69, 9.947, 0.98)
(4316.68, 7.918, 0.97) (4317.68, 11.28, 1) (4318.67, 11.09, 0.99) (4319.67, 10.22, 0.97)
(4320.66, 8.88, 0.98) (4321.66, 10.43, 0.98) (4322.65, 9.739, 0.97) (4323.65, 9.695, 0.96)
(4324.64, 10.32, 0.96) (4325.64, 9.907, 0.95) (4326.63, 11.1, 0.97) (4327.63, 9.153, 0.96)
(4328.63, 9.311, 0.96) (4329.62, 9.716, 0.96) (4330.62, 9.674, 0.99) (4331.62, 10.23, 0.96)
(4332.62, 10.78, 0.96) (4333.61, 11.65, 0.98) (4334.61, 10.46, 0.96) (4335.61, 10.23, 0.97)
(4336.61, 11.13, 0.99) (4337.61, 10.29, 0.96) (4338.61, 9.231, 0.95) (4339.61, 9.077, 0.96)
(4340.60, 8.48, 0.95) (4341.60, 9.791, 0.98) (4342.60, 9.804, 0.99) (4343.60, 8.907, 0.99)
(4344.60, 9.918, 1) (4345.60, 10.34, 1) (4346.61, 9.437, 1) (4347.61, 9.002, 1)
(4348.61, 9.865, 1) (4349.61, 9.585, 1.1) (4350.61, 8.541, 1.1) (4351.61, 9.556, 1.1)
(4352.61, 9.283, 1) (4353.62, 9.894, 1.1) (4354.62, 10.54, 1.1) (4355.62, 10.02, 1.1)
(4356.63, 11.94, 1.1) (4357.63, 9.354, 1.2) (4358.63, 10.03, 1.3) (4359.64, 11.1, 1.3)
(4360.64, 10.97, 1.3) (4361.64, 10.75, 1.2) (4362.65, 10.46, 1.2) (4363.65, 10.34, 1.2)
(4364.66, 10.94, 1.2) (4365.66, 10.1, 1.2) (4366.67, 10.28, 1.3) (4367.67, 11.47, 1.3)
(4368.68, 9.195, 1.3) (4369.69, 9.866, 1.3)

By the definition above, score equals 401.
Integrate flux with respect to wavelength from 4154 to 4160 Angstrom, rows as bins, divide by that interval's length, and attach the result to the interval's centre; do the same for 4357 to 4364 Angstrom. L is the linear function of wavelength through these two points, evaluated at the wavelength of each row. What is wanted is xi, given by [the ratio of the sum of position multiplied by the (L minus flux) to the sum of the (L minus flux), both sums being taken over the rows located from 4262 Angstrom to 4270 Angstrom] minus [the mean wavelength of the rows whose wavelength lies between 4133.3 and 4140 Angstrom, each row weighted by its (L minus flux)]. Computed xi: 130.8 Angstrom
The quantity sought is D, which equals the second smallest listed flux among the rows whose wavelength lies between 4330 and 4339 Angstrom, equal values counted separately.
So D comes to 9.674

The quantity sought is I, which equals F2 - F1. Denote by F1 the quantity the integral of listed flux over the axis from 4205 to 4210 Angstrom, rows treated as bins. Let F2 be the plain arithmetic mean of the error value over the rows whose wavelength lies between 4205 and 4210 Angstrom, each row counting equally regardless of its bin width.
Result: -52.0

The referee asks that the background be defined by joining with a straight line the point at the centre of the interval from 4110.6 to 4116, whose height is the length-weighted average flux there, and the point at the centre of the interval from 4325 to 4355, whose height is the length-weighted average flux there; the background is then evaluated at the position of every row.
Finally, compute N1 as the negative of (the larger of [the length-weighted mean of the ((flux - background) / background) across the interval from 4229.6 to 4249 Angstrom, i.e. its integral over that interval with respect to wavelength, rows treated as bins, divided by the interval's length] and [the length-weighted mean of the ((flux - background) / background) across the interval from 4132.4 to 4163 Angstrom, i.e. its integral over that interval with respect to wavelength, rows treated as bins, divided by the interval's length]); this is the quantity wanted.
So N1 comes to -0.088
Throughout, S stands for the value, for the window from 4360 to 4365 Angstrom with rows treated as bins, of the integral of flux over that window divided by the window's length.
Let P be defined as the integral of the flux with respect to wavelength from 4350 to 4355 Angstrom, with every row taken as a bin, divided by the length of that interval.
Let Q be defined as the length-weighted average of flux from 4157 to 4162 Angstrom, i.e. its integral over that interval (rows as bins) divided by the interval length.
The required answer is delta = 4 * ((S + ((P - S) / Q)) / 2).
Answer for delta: 21.1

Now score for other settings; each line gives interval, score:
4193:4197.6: 416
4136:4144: 441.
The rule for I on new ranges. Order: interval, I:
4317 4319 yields -20.8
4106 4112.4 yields -64.9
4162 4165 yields -19.8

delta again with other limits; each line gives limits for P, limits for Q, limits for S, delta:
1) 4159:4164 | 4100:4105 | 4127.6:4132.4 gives 18.2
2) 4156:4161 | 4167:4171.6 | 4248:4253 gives 19.3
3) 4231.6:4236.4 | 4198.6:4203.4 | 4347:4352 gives 18.9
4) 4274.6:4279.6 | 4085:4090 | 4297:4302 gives 17.5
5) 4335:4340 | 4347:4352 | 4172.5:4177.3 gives 21.4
